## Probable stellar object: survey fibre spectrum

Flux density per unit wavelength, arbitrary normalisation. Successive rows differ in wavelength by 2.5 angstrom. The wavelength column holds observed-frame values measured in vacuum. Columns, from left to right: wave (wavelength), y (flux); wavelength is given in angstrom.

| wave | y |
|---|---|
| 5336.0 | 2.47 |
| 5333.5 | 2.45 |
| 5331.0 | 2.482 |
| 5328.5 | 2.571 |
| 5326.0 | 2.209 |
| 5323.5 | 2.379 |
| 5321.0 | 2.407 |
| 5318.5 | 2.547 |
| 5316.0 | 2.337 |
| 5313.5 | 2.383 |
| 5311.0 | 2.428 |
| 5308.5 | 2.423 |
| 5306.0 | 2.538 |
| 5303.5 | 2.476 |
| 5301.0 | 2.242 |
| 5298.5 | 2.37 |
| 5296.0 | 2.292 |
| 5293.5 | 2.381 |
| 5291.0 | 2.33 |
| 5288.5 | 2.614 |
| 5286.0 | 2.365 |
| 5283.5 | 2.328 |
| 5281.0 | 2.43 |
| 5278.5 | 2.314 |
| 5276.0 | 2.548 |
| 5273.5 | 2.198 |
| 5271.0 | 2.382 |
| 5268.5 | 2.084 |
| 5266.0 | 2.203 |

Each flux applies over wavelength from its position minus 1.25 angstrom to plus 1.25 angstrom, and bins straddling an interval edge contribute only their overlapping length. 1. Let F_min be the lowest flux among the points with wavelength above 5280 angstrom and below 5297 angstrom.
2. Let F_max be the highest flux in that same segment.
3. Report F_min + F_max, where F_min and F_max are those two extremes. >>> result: 4.91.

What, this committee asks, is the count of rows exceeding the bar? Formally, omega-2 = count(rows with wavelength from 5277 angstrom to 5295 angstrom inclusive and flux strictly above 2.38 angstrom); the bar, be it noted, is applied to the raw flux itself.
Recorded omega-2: 3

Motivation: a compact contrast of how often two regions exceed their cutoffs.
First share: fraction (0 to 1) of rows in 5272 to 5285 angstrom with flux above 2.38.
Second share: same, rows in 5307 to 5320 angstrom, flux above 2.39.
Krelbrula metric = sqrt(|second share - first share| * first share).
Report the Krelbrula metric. 0.28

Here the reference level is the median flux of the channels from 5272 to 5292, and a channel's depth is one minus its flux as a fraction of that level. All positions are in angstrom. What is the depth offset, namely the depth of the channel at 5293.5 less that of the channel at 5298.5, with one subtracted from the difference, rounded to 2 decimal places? -1.00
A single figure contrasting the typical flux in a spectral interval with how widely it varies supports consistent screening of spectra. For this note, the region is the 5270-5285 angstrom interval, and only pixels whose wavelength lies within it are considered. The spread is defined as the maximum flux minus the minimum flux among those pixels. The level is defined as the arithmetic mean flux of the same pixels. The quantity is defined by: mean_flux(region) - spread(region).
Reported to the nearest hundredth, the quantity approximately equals 2.02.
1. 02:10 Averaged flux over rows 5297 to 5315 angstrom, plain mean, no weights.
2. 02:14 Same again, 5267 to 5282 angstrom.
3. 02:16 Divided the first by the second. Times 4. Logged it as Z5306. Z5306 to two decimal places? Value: 4.14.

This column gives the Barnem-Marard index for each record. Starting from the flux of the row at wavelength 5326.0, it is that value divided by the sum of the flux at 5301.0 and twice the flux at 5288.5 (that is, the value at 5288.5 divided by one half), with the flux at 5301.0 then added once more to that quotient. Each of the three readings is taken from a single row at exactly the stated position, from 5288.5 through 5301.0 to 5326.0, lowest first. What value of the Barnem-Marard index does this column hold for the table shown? 2.54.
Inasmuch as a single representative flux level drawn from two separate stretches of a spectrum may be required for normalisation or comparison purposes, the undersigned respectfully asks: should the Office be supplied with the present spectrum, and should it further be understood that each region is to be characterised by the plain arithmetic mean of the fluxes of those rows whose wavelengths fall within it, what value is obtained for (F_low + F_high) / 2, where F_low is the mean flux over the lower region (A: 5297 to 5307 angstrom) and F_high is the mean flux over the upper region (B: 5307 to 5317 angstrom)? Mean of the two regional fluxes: 2.40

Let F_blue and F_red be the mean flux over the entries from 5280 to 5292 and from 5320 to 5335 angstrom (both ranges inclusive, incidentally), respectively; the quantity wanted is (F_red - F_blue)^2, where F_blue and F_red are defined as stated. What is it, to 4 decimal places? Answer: 0.0000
